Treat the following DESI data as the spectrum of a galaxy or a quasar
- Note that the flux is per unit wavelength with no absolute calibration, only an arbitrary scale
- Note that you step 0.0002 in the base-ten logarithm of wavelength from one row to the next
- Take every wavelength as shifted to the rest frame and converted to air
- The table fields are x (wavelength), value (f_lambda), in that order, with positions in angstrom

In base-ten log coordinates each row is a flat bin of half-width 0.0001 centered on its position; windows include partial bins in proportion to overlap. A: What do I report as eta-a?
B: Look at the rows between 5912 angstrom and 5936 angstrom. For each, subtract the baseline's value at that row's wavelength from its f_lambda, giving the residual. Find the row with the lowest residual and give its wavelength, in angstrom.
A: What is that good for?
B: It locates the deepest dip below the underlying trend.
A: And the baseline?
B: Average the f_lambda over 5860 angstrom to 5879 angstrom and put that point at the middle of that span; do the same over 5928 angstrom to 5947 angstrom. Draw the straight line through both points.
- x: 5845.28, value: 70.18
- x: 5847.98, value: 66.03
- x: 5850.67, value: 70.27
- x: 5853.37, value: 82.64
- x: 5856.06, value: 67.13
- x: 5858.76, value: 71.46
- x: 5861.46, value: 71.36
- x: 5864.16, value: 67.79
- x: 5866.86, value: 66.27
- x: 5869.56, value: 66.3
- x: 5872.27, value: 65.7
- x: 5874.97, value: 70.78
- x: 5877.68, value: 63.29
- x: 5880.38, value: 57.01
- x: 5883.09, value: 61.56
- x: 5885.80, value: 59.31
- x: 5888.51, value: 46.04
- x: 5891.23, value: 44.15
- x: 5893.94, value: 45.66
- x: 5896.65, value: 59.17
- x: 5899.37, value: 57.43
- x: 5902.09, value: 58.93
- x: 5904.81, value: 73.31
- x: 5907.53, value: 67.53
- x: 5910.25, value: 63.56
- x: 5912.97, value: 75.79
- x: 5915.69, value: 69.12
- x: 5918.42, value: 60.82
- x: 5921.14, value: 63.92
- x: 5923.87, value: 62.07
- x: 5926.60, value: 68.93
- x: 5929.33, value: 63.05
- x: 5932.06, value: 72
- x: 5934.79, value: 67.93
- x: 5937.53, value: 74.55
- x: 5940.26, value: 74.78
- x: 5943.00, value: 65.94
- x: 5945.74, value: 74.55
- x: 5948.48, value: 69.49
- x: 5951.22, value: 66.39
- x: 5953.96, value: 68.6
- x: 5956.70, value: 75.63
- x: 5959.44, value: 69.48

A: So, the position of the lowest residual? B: 5918.42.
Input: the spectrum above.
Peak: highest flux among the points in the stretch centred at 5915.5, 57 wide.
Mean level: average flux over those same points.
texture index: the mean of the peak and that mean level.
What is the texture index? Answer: 69.7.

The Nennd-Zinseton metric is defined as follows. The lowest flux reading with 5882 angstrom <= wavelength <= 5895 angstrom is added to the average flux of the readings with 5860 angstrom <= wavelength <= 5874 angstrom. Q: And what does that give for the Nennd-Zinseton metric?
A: 112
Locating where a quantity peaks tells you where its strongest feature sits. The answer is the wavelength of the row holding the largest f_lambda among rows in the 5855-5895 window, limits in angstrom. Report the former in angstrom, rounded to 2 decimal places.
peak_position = 5858.76 angstrom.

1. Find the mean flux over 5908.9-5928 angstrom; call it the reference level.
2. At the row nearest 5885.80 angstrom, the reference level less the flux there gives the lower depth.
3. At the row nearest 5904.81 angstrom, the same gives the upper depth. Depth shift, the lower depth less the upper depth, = 14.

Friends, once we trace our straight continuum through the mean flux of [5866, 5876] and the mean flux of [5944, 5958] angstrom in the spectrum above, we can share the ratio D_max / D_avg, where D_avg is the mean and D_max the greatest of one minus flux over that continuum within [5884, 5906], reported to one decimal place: 1.9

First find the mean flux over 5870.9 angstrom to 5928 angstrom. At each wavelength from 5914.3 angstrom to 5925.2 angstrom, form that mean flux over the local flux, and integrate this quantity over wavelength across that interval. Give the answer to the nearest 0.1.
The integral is 10.5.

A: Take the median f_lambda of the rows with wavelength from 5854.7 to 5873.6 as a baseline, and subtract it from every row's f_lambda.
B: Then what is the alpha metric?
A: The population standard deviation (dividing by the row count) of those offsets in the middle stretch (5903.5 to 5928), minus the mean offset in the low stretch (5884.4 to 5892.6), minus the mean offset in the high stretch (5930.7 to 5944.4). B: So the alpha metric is 18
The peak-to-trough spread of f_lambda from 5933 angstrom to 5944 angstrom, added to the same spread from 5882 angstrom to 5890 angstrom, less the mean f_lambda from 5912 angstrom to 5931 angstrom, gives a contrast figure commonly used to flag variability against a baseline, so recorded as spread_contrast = -42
